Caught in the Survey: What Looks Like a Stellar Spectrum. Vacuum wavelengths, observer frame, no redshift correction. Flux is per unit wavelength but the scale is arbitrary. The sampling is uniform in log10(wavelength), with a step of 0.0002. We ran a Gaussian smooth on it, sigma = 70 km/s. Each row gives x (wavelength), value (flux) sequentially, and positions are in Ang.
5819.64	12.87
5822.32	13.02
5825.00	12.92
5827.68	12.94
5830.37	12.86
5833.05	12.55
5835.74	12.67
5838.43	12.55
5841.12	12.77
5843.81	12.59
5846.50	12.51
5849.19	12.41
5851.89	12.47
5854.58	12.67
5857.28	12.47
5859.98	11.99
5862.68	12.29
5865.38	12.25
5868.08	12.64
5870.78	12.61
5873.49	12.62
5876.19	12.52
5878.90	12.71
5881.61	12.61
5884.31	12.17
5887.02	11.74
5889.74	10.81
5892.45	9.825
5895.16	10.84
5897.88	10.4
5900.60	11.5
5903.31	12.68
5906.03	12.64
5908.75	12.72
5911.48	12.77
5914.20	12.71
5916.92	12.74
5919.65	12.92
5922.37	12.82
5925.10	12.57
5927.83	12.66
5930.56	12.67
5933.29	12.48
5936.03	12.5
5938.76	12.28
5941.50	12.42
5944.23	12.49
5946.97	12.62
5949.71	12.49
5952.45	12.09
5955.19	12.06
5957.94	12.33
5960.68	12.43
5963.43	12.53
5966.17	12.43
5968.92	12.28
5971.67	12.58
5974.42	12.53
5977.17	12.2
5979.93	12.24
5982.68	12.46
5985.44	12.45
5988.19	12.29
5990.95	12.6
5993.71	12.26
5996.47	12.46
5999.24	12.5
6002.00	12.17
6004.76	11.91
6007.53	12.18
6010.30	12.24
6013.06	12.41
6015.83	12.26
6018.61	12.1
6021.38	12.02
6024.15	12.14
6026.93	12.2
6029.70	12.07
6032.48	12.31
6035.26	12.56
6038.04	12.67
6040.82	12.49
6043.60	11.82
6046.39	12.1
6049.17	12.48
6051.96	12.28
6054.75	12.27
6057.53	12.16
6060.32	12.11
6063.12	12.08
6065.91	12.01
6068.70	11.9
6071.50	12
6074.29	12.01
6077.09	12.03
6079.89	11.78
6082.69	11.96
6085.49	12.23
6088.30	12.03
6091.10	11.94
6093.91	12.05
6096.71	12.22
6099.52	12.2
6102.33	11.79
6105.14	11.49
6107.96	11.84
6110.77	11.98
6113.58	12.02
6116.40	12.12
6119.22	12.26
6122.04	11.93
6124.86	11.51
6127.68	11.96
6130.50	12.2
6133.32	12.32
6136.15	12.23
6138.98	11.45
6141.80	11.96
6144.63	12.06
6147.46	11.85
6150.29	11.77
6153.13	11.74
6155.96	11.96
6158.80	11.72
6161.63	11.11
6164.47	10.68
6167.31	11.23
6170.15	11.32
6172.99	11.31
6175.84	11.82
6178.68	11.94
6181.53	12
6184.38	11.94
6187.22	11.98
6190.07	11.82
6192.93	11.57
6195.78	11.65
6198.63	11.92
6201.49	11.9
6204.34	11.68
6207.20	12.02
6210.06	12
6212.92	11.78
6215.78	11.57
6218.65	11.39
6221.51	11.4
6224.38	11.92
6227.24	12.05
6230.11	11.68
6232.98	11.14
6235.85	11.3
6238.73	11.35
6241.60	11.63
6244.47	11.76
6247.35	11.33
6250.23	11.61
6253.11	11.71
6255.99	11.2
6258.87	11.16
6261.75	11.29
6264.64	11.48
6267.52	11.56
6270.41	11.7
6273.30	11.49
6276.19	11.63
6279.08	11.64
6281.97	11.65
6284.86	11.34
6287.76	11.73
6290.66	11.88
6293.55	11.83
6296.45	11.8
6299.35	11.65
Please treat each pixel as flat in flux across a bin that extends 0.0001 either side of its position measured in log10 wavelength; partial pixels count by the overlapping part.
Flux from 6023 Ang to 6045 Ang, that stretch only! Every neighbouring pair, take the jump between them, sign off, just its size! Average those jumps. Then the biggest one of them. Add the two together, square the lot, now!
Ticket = 0.82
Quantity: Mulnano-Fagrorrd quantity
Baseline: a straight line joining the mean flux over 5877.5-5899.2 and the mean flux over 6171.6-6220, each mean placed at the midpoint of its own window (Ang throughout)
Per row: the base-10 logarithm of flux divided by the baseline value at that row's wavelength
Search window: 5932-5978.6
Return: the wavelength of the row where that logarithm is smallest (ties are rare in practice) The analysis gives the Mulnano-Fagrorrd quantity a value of 5955.19 Ang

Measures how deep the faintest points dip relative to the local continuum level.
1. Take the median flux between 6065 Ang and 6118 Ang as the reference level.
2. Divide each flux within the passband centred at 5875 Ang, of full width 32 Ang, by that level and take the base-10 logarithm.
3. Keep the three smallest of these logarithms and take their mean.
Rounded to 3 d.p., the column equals -0.019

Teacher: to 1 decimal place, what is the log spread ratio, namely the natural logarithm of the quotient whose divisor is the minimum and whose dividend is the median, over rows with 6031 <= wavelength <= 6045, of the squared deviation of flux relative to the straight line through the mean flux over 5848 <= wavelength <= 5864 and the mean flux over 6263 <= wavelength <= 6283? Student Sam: 1.6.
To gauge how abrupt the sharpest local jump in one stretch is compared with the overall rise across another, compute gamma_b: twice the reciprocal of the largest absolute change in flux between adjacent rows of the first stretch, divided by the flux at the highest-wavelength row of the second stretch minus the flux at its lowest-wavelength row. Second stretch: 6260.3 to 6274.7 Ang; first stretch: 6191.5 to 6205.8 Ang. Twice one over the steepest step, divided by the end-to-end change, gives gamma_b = 37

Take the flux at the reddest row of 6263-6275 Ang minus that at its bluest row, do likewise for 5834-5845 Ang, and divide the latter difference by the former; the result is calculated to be -8.0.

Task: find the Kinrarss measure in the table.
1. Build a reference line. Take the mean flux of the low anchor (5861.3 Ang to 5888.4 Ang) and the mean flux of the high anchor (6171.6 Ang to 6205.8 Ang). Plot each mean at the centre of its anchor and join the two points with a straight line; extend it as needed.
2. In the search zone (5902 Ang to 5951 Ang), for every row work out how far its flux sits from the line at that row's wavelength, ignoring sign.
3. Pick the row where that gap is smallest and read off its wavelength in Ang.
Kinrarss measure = 5938.76 Ang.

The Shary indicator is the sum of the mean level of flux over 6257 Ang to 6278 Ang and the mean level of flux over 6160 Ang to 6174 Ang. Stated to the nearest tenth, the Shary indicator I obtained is 22.6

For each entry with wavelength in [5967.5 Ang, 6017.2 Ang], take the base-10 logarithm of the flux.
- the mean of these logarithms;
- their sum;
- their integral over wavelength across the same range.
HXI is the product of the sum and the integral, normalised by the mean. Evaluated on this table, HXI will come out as 976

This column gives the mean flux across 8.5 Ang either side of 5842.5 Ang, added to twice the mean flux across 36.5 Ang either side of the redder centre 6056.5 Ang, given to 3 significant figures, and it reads 36.9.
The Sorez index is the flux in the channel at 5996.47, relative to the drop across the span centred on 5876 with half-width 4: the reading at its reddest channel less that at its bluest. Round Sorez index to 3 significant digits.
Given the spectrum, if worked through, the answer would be 138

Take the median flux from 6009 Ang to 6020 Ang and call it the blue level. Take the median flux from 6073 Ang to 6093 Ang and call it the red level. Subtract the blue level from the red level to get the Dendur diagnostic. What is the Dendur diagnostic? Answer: -0.240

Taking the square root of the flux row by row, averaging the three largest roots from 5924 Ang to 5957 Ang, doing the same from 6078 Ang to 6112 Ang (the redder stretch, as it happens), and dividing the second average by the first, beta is 0.98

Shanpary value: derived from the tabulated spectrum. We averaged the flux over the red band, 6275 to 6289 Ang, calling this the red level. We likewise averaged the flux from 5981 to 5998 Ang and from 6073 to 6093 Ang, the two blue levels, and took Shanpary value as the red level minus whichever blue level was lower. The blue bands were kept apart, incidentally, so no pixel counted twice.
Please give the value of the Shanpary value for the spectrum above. -0.40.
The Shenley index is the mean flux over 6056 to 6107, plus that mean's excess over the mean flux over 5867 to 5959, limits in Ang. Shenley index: 11.7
